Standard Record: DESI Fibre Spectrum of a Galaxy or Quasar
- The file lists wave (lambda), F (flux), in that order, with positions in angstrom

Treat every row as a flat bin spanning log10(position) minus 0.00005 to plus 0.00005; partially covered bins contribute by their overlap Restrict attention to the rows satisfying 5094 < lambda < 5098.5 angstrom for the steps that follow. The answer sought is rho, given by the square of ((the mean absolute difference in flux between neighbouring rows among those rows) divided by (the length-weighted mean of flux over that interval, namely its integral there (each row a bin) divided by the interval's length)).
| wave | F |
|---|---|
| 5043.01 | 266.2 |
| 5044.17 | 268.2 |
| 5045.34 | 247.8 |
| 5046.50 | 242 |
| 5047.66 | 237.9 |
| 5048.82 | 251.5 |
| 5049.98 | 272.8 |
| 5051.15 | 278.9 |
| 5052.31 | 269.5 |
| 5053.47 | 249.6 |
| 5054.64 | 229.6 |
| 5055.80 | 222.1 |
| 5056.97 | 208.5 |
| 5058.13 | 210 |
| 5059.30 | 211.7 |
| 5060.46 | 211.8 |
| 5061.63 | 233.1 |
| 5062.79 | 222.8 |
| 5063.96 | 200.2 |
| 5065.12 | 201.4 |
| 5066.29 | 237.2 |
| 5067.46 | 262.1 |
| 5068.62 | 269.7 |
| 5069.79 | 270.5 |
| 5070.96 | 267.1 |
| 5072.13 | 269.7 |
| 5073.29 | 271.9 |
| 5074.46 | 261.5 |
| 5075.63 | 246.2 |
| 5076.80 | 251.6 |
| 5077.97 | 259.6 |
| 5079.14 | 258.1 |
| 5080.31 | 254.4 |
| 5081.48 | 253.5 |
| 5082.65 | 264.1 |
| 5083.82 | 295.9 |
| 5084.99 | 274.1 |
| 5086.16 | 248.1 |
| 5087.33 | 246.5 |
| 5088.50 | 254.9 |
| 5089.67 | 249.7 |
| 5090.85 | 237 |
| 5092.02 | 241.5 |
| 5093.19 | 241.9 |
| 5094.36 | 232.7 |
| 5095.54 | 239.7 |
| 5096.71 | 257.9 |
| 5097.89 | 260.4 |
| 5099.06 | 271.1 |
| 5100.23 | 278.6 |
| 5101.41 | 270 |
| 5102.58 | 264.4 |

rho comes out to 0.0014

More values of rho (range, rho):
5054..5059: 0.0012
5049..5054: 0.0020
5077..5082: 0.0001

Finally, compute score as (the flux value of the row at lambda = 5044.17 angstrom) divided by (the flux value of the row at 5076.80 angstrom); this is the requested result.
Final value 1.07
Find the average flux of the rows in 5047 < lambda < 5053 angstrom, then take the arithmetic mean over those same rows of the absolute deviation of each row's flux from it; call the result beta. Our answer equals 14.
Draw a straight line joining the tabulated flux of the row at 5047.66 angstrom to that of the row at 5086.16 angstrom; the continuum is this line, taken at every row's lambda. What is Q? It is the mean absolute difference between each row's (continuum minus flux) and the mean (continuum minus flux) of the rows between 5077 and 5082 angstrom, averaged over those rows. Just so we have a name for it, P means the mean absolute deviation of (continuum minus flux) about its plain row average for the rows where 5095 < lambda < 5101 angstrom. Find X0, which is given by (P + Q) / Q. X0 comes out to 4.7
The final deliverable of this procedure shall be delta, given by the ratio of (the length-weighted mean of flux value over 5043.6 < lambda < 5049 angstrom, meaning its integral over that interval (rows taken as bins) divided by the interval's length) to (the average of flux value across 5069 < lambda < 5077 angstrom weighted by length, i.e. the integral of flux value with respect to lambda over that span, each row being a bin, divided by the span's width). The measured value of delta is 0.95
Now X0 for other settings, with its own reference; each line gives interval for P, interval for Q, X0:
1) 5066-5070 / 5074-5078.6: 2.9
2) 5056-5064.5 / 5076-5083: 3.1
